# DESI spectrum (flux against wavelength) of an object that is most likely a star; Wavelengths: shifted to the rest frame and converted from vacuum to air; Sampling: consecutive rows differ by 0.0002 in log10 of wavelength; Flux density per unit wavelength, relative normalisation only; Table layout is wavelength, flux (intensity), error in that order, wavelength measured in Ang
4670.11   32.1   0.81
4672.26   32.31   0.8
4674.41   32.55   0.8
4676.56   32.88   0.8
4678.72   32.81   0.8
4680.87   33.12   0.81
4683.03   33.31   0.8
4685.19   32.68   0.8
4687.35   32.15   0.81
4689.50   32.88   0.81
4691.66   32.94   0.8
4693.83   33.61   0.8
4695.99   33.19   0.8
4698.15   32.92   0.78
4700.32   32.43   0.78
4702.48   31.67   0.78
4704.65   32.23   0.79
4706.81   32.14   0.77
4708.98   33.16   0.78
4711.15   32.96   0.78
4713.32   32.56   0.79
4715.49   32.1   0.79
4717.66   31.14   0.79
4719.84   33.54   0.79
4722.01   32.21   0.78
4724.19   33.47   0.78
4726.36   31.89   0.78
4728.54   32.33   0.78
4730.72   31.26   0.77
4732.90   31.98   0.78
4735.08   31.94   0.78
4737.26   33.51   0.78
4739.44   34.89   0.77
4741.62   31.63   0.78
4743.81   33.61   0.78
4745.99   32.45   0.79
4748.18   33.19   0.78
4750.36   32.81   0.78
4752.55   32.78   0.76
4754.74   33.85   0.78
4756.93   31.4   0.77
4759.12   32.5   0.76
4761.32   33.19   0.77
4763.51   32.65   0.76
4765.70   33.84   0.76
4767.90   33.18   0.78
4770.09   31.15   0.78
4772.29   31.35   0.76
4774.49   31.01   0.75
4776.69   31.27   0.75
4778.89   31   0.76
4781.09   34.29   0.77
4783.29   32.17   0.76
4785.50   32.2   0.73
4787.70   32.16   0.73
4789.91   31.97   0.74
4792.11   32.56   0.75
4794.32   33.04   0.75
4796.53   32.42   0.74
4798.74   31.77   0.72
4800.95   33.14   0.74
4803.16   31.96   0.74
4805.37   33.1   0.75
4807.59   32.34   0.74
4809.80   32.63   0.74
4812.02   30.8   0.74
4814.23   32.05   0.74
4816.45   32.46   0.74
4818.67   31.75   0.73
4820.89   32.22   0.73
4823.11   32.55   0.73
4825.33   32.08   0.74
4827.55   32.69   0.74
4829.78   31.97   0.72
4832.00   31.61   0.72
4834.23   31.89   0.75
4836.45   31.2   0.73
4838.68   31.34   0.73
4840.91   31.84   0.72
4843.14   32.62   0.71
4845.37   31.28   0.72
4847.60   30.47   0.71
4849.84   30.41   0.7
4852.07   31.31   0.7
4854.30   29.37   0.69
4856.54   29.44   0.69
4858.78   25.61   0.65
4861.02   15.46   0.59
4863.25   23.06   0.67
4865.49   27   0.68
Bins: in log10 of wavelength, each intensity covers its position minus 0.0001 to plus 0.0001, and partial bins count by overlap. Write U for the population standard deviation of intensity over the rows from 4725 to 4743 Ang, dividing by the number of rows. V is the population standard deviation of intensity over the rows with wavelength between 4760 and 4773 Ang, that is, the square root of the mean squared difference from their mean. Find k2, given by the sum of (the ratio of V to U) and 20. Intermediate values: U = 1.12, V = 0.99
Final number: 20.9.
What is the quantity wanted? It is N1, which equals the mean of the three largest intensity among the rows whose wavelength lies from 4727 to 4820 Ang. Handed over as 34.3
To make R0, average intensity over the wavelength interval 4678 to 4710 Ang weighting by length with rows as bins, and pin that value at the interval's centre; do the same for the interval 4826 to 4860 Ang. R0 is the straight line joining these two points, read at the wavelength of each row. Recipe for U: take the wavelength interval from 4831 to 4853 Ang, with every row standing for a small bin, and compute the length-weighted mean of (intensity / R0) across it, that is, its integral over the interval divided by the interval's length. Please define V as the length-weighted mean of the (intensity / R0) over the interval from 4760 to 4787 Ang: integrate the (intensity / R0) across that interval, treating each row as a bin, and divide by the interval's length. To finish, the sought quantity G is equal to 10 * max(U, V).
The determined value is 10.18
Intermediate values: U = 1.02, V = 1.02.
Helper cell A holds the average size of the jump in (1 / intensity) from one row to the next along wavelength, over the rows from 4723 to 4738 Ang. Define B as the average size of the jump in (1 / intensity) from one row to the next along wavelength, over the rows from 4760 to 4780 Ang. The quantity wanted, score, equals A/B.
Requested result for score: 1.3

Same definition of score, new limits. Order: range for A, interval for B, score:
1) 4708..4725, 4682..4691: 1.6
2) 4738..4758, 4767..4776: 1.5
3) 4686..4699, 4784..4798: 1.1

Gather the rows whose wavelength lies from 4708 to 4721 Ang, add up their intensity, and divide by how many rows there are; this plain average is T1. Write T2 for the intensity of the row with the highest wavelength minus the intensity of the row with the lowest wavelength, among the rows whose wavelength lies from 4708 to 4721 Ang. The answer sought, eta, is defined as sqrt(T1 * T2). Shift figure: 3.5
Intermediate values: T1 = 32.6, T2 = 0.38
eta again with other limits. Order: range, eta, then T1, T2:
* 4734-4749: 6.4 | 33.0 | 1.25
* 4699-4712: 4.1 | 32.4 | 0.53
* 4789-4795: 5.9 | 32.5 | 1.07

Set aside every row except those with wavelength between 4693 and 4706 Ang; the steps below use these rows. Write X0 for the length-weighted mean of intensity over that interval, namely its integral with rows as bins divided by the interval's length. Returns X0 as 32.7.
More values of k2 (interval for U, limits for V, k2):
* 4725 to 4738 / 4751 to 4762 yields 21.2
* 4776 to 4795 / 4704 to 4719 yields 20.7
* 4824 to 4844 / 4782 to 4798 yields 20.7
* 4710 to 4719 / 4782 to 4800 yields 20.5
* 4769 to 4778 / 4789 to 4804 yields 23.9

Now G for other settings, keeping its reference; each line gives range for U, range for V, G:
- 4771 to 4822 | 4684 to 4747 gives 10.23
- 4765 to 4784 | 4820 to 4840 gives 10.31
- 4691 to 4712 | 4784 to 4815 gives 10.29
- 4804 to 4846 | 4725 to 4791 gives 10.31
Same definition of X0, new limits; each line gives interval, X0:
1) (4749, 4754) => 32.9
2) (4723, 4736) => 32.1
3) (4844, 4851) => 30.8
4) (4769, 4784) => 31.7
